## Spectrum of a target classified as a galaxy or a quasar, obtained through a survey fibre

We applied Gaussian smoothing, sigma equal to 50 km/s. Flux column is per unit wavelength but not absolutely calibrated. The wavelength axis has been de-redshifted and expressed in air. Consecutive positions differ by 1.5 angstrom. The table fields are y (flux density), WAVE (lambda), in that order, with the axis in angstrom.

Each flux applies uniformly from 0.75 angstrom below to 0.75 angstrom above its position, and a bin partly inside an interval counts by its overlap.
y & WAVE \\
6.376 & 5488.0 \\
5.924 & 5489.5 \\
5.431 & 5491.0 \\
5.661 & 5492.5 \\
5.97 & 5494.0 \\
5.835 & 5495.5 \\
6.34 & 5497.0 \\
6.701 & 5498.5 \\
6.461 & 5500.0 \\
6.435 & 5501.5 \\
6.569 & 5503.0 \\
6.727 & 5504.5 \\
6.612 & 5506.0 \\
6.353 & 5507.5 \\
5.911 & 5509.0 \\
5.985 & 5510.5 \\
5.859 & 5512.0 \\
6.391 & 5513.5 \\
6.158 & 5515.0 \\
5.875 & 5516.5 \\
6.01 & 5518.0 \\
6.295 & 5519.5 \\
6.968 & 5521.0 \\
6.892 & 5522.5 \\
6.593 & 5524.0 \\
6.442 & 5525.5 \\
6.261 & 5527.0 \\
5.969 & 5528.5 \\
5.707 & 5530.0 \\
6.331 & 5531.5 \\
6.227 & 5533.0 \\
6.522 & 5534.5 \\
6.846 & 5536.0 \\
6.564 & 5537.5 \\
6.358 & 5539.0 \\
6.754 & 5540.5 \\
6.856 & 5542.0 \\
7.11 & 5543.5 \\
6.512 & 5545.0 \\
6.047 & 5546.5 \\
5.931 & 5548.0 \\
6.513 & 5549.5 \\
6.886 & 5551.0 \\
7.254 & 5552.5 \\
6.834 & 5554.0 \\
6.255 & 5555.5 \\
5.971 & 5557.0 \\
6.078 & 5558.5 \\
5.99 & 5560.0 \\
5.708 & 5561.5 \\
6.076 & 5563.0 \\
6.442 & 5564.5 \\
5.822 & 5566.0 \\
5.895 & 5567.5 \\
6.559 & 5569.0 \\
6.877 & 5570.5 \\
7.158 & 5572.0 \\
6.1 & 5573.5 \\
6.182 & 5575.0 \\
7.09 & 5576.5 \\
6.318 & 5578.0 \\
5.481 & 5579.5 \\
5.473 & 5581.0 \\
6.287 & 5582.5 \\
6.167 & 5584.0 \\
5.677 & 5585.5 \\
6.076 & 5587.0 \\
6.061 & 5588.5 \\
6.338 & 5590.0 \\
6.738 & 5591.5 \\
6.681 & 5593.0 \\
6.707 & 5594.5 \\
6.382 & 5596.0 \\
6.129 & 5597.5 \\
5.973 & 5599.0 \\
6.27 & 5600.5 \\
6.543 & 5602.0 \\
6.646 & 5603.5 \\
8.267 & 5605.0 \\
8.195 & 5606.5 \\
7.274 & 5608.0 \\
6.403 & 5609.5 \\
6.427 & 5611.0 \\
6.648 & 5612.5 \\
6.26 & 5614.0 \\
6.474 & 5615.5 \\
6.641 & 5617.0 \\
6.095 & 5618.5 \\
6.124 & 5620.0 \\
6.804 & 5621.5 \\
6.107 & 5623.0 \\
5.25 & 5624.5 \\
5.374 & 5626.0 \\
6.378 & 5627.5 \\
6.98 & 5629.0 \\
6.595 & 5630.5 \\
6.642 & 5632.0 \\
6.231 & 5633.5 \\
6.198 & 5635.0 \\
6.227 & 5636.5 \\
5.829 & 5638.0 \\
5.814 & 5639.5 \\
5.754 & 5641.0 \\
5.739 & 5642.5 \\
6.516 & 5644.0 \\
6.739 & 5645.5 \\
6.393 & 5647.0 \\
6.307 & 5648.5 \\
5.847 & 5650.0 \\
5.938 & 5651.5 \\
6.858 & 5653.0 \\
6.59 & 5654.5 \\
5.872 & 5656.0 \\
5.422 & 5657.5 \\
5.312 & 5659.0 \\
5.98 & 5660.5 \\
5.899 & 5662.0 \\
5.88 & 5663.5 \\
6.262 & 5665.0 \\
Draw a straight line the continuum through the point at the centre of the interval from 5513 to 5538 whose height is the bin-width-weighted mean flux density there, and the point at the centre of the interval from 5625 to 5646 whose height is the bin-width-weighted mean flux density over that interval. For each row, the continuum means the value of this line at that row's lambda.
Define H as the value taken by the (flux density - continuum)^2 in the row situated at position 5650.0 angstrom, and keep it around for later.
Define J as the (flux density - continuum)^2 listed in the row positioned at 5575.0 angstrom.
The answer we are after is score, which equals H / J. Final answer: 10.6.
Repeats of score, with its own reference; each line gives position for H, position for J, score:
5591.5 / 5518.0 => 1.8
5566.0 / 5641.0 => 1.2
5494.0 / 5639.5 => 1.3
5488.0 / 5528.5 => 0.0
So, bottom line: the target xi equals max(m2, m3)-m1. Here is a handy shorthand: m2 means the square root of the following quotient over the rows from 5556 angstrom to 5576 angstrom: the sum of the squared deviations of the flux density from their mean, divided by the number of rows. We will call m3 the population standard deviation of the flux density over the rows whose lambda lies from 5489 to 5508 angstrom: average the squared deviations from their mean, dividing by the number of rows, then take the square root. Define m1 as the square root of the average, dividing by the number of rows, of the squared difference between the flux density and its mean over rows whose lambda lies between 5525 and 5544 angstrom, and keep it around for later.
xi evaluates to 0.04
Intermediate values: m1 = 0.37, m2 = 0.409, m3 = 0.40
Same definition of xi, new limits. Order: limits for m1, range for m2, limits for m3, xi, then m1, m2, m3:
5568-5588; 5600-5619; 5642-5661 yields 0.15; 0.53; 0.675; 0.47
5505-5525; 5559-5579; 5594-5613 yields 0.33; 0.36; 0.457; 0.70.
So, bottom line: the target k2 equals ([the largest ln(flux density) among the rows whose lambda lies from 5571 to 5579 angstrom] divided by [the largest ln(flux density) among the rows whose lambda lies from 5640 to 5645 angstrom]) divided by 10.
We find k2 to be 0.105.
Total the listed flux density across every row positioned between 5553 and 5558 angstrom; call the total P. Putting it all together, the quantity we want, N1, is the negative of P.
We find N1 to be -19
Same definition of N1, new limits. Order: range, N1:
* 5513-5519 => -24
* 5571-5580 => -38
